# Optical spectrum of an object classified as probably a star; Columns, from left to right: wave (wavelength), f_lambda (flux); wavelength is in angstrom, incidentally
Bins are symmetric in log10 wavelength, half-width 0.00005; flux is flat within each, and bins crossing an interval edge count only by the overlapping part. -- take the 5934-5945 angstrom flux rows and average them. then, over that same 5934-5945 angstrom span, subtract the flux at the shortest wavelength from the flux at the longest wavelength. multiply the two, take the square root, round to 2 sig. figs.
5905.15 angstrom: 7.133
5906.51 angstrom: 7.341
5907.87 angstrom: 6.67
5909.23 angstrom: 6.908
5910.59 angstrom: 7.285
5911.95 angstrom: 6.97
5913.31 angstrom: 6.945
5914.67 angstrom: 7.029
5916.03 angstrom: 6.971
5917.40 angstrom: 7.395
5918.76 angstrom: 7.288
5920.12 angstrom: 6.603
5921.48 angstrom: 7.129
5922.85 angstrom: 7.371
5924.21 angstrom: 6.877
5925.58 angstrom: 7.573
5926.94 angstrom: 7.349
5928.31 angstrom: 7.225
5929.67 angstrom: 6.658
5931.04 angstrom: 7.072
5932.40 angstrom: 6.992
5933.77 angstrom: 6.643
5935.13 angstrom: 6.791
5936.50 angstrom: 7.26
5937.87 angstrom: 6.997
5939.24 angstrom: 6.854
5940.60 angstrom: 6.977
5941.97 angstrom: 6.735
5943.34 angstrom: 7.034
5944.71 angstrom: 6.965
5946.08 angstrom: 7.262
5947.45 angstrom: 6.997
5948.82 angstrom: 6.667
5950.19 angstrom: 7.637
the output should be 1.1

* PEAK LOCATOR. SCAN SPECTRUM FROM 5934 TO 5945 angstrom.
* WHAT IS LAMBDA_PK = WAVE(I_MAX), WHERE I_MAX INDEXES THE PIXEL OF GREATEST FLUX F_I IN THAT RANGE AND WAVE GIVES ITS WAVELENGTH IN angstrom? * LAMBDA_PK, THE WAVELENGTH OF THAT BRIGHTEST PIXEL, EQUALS 5936.50 angstrom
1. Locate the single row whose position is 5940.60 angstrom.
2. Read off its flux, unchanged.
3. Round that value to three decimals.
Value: 6.977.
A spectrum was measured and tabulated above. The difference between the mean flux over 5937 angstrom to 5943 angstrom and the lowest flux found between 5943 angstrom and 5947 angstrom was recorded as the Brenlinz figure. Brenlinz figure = -0.1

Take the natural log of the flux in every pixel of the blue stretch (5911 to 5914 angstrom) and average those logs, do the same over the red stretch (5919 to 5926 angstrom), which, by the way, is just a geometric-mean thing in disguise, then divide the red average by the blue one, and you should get 1.01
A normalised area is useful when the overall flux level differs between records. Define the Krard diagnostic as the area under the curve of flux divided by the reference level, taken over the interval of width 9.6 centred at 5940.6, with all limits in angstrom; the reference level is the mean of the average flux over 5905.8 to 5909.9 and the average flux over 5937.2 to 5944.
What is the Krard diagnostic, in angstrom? 10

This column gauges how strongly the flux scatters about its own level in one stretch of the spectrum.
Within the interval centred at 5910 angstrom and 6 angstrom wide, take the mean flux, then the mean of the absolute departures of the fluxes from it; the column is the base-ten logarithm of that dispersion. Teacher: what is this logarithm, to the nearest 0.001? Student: -0.771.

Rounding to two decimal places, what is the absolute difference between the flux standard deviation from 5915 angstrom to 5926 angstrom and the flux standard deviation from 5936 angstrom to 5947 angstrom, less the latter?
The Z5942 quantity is -0.04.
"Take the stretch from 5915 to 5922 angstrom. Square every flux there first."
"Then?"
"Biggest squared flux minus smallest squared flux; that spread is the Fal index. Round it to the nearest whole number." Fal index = 11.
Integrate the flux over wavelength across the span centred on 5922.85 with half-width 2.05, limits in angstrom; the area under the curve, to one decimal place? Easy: 29.2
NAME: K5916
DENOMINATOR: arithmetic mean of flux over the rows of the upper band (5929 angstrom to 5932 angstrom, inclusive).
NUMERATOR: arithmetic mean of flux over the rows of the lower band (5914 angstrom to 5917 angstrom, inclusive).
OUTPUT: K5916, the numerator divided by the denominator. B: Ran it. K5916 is 1.02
